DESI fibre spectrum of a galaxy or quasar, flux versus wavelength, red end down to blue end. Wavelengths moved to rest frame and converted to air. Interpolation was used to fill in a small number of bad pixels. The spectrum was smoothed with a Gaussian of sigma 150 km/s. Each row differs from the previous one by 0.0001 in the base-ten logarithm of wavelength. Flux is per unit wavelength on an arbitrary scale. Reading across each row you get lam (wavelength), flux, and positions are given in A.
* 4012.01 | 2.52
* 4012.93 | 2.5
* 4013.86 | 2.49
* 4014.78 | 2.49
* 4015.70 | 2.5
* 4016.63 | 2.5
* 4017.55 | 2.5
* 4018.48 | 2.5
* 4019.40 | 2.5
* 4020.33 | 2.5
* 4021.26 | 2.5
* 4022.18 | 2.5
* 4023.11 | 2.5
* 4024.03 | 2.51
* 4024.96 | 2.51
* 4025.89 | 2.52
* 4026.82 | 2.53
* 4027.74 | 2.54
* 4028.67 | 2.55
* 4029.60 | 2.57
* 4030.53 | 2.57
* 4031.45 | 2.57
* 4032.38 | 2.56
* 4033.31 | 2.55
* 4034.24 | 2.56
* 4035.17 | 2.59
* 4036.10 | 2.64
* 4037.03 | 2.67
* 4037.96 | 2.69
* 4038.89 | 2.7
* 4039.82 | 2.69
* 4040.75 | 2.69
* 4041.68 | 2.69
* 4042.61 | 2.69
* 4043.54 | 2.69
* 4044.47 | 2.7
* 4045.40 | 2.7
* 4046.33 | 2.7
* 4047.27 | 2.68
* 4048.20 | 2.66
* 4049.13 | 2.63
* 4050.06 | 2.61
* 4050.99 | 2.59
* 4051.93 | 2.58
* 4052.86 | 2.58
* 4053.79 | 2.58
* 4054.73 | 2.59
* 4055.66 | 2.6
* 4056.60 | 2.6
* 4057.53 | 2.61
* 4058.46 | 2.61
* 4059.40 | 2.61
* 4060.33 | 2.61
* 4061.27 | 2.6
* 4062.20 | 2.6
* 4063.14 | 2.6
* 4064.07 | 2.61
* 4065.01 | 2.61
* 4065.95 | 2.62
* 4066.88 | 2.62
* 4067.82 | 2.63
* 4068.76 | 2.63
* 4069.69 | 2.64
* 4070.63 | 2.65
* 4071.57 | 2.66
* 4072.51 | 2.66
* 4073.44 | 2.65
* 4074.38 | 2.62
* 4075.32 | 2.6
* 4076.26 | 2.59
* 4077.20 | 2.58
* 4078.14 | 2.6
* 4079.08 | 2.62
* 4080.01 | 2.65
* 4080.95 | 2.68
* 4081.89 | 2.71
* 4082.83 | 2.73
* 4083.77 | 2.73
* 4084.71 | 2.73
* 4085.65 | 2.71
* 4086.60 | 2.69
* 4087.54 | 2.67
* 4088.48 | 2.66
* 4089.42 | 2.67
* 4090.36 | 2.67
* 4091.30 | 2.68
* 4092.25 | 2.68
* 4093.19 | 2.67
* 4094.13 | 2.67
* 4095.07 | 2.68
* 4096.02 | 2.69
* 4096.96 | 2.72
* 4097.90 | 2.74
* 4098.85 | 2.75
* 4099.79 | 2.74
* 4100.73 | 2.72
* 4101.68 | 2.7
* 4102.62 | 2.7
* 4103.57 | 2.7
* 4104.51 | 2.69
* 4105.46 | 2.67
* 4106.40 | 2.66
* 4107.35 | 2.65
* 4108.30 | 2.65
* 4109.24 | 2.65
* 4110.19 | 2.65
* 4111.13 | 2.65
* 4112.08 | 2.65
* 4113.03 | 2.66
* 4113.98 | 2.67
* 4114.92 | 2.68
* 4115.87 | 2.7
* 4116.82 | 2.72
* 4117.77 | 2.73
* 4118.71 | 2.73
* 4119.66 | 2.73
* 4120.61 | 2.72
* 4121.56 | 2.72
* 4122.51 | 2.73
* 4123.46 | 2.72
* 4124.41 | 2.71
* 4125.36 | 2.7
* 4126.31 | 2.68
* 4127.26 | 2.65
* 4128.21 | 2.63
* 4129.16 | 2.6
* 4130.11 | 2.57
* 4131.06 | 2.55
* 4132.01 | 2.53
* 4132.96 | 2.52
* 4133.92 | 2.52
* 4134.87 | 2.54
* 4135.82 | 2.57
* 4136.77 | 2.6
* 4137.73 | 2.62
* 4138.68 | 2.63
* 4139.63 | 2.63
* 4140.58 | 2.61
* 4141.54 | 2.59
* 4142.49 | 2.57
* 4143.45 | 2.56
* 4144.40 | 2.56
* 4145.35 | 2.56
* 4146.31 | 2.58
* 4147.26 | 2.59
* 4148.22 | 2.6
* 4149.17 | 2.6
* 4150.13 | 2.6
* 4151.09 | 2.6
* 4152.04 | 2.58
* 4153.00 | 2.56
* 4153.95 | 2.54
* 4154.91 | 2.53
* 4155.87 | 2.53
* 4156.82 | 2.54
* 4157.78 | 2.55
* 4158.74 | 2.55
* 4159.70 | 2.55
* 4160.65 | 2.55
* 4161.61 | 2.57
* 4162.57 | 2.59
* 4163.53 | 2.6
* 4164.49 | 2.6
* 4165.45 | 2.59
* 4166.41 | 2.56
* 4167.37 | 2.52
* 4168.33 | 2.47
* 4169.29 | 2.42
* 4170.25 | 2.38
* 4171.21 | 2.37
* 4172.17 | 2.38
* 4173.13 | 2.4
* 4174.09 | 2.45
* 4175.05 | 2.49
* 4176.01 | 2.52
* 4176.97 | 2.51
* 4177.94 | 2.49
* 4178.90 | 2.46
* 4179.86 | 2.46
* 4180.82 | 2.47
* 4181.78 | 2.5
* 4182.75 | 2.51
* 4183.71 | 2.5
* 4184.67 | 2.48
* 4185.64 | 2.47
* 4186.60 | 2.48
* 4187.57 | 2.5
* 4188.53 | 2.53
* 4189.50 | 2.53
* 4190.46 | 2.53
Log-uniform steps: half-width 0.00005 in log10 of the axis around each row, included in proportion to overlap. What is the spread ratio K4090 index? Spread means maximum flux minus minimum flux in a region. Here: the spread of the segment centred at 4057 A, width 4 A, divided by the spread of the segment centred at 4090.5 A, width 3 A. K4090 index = 1.0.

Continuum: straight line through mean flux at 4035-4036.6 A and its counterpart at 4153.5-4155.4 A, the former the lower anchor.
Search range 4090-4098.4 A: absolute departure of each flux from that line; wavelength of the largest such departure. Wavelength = 4097.90 A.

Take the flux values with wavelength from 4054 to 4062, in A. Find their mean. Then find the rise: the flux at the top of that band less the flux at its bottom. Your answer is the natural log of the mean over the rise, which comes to 5.6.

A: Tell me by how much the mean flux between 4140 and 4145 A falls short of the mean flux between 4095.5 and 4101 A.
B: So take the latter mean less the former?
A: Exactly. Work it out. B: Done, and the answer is 0.15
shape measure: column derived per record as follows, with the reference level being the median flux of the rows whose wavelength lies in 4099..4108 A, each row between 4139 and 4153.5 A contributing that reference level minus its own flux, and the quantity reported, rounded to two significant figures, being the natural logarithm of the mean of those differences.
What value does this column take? -2.2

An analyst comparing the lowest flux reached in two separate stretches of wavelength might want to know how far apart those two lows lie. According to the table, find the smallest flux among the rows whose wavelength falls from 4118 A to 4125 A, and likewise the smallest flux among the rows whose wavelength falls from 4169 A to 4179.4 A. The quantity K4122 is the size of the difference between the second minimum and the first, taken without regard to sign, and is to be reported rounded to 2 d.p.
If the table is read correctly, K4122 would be 0.34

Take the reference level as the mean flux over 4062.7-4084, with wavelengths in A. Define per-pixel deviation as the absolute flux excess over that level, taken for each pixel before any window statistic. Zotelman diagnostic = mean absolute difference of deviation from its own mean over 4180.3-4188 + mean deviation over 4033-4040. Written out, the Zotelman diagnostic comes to 0.065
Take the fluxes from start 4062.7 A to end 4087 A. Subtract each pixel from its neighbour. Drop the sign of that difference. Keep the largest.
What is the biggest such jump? 0.030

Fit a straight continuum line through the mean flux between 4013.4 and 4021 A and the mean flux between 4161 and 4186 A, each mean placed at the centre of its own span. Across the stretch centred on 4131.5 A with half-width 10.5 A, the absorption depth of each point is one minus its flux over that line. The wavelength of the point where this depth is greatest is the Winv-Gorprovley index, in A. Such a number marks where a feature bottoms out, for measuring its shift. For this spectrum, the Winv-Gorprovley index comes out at 4132.96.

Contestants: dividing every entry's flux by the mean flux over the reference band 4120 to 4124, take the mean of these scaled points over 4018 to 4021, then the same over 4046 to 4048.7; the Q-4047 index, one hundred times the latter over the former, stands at 107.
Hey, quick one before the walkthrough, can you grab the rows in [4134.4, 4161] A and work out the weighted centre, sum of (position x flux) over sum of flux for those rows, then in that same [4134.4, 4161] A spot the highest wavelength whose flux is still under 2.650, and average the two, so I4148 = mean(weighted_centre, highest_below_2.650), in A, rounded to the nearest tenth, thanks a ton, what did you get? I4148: 4154.2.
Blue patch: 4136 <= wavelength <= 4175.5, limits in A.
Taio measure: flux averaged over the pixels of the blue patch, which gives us 2.55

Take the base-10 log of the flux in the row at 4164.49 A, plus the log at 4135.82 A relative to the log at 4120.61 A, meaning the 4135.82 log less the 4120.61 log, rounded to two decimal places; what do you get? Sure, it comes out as 0.39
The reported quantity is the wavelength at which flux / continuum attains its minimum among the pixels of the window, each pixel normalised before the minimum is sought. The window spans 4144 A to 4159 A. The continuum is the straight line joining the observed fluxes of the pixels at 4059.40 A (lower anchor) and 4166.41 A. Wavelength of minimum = 4154.91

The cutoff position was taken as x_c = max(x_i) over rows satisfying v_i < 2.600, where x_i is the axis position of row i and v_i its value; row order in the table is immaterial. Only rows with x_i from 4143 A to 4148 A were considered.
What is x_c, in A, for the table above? 4147.26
